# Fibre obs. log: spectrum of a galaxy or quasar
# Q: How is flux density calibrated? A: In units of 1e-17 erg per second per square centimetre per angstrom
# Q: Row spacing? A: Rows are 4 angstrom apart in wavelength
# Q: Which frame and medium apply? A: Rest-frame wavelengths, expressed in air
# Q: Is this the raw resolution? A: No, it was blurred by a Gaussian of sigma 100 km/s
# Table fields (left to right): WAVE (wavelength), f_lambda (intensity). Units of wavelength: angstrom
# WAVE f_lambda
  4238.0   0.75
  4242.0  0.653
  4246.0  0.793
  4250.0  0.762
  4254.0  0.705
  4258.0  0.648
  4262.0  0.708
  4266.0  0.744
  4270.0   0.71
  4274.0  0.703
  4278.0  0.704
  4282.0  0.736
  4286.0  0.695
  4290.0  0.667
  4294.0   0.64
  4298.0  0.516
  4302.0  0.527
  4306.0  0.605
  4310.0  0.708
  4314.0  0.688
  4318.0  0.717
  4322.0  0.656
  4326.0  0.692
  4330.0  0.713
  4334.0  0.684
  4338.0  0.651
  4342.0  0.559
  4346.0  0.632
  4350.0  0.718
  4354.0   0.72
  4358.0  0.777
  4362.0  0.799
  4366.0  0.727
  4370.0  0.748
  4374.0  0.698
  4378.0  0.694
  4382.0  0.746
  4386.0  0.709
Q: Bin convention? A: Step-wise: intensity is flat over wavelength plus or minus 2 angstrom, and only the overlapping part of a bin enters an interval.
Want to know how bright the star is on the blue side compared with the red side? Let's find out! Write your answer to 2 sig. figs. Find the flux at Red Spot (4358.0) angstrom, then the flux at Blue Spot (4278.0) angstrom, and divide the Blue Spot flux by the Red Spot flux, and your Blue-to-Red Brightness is 0.91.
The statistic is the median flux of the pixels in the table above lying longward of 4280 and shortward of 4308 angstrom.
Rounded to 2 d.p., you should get 0.64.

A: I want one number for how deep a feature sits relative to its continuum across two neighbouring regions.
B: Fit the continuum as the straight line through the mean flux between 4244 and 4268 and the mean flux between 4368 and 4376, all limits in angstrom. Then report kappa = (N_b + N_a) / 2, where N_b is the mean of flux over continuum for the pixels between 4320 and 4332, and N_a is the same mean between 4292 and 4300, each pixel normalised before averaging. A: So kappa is 0.873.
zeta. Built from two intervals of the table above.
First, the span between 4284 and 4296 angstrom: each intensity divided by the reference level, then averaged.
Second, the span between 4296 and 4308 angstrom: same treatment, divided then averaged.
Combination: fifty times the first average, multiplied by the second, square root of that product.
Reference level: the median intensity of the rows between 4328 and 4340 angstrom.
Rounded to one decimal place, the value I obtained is 6.3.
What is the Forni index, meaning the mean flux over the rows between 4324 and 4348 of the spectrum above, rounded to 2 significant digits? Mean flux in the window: 0.66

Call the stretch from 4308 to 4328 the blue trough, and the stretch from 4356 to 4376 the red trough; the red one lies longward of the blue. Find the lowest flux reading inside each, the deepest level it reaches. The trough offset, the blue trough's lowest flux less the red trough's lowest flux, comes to -0.04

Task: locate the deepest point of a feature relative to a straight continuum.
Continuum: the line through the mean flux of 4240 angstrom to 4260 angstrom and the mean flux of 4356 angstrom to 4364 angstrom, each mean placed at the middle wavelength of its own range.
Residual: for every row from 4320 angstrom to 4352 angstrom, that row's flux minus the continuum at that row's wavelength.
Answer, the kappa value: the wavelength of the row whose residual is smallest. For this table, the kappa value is 4342.0 angstrom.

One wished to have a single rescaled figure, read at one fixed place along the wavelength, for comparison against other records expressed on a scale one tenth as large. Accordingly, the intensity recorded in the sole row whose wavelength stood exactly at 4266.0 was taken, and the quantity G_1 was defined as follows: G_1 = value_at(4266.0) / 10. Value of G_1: 0.0744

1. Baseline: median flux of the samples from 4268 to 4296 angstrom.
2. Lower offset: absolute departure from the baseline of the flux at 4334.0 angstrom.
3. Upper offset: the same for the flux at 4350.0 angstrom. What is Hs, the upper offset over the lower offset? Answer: 0.79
